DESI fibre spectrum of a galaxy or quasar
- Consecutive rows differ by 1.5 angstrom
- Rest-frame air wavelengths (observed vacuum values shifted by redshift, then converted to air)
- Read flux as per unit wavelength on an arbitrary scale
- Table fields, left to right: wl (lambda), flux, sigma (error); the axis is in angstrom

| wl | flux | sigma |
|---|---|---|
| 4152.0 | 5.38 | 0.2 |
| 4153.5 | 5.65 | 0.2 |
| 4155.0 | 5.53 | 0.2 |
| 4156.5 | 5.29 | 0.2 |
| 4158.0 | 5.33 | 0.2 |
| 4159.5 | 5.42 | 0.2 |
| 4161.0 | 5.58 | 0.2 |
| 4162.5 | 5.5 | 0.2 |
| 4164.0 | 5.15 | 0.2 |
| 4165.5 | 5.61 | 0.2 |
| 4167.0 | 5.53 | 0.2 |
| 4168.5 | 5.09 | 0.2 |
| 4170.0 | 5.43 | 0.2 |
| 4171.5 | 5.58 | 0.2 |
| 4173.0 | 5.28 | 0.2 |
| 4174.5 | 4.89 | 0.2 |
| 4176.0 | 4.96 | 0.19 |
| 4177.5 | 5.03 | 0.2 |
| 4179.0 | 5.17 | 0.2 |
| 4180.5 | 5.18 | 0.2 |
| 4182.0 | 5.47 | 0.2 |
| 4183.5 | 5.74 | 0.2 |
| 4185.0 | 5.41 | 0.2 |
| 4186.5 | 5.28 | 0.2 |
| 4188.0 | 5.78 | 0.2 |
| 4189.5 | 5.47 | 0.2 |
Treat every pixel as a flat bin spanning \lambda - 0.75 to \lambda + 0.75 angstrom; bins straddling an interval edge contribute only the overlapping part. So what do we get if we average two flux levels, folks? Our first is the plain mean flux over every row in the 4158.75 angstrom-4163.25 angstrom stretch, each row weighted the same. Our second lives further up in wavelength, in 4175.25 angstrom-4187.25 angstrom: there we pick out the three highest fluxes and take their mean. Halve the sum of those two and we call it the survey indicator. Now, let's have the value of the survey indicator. 5.52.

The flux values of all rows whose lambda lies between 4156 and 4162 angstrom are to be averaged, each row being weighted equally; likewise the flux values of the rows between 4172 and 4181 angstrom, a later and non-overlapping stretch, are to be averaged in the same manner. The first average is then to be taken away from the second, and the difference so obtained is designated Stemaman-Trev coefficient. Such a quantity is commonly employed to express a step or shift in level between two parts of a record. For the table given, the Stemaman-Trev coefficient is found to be -0.32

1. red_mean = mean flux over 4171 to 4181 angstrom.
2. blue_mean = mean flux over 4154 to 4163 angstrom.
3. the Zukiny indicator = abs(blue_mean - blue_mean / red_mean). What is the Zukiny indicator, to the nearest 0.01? 4.39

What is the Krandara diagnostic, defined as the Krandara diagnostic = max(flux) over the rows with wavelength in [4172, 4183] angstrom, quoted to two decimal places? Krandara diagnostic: 5.47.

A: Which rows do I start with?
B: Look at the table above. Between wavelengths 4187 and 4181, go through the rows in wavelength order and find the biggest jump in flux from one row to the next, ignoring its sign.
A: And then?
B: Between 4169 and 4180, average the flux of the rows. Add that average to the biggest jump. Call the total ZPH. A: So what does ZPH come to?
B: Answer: 5.52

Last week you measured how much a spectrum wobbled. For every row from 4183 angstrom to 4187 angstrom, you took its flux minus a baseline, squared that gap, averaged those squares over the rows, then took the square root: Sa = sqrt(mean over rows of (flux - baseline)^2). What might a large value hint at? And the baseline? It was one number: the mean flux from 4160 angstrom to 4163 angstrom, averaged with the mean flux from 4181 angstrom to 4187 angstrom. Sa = 0.20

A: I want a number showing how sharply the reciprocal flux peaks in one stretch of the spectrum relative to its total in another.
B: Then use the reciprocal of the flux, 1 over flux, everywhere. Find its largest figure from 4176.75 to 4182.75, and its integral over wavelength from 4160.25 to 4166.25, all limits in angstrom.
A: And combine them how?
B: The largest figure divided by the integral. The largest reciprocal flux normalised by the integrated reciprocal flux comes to 0.18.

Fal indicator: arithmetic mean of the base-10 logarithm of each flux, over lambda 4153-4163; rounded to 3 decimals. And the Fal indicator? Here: 0.738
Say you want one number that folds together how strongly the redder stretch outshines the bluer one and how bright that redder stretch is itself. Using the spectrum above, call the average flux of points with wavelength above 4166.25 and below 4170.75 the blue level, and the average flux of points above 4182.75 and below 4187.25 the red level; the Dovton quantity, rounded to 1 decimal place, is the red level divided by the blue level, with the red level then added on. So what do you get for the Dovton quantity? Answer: 6.5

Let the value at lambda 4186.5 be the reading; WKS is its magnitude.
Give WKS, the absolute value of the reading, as 5.28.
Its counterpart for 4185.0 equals 5.41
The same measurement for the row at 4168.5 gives 5.09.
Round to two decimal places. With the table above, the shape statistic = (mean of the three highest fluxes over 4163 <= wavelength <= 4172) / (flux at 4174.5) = 1.14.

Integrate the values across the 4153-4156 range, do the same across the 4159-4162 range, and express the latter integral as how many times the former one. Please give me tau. 1.0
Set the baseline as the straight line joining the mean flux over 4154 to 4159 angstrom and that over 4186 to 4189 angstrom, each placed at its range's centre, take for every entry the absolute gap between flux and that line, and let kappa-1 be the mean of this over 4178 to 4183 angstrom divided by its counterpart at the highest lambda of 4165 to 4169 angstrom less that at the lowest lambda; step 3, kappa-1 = 1.3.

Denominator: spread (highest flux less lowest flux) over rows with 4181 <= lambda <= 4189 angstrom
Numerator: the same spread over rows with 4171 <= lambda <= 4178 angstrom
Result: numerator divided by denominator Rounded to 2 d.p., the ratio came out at 1.38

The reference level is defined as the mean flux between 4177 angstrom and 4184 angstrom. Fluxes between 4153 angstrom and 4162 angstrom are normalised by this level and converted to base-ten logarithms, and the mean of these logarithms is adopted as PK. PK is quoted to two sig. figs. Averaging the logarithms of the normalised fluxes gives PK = 0.012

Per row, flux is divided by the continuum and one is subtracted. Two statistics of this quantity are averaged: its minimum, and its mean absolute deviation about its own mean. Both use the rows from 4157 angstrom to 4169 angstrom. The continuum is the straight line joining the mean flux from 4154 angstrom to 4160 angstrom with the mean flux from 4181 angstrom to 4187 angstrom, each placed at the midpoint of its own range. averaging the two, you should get -0.02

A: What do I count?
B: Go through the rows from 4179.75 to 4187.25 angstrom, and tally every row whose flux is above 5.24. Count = 4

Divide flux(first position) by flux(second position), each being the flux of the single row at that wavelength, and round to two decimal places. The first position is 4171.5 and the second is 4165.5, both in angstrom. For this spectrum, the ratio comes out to 0.99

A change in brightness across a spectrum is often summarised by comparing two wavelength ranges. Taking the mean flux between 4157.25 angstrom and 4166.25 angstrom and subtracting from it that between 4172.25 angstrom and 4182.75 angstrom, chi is 0.29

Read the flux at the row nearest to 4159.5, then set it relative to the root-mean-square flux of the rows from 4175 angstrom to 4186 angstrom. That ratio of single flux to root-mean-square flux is 1.03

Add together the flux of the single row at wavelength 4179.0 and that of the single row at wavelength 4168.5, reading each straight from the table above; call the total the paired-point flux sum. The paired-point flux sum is 10.3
